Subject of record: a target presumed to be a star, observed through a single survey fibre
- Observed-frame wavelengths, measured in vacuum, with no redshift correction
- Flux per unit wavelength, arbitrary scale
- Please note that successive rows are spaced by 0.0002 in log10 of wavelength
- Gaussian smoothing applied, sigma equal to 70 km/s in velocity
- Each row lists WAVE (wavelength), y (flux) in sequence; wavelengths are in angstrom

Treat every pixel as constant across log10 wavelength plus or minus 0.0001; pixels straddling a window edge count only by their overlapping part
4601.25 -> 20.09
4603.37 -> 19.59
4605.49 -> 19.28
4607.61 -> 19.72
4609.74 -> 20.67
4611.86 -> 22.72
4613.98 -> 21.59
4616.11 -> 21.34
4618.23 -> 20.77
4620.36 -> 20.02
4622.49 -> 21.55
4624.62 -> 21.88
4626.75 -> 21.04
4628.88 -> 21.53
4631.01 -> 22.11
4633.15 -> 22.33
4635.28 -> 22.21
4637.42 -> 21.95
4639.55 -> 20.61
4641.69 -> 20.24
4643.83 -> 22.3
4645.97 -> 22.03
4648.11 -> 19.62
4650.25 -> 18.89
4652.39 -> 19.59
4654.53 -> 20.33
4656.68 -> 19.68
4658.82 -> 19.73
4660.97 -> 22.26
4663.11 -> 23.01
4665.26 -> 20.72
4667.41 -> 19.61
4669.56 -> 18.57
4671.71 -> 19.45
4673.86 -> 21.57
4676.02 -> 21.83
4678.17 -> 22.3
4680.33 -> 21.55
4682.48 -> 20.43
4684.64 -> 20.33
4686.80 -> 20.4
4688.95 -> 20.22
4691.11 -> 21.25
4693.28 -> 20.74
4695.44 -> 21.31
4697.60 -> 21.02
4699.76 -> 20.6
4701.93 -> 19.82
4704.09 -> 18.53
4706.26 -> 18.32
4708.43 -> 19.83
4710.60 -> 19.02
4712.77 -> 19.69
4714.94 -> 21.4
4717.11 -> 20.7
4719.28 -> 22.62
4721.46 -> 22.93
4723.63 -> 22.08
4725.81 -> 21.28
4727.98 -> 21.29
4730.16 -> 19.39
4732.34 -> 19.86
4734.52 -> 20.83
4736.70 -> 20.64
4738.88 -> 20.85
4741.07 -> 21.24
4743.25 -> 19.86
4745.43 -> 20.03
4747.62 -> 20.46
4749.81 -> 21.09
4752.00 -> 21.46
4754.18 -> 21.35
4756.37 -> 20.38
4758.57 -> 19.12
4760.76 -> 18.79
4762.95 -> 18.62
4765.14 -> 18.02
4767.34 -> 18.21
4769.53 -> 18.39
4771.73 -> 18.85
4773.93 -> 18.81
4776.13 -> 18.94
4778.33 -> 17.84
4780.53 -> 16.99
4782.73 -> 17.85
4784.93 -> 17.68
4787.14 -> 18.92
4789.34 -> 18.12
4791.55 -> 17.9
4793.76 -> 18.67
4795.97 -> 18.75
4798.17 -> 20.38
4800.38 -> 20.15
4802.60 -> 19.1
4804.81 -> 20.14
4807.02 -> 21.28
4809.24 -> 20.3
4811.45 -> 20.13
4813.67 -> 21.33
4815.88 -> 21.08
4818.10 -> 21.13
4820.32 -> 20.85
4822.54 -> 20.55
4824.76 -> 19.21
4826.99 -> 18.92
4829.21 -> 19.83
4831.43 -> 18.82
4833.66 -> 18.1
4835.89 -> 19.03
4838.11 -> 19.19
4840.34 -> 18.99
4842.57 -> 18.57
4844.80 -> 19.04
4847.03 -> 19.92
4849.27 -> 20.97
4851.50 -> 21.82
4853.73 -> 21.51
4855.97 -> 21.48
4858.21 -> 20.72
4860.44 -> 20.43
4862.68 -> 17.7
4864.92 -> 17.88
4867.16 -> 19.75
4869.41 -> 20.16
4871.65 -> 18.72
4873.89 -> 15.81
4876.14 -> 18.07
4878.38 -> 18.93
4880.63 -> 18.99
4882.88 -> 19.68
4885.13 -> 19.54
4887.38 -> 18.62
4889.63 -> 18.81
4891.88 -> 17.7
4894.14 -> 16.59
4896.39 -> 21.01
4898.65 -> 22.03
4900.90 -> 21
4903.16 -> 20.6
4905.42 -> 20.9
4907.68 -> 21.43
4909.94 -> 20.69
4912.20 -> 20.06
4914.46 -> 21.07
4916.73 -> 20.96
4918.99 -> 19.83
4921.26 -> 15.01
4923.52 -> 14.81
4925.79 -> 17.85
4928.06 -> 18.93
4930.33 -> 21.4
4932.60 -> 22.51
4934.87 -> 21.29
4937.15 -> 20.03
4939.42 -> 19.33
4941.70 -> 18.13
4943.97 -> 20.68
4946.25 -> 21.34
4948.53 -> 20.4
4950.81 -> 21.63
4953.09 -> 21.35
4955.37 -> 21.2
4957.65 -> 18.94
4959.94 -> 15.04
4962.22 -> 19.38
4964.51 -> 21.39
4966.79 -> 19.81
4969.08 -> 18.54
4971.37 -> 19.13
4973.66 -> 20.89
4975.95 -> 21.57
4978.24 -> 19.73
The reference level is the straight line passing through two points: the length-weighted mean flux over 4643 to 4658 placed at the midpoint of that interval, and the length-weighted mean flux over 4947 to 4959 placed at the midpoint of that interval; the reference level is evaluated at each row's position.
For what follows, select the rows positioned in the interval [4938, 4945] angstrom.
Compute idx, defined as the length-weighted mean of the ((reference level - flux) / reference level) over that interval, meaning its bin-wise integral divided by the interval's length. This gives 0.06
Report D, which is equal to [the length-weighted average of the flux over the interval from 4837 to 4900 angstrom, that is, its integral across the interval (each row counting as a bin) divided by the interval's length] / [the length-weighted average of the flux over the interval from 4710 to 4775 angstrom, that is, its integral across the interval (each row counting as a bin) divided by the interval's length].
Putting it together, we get 0.96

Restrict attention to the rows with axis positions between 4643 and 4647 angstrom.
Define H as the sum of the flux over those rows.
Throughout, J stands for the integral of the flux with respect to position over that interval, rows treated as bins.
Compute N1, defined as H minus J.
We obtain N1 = -44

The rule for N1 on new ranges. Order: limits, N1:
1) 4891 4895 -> -34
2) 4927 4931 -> -40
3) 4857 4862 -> -61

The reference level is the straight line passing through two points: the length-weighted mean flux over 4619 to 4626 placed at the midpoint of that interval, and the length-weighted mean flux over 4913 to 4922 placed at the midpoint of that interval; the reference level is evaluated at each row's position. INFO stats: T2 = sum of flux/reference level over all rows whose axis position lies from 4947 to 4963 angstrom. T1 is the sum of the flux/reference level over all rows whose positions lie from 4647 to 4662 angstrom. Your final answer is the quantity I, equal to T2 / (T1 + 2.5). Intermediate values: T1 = 6.69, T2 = 7.18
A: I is 0.78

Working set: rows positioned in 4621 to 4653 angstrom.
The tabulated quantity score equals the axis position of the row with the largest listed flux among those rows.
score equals 4633.15 angstrom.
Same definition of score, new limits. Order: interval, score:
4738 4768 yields 4752.00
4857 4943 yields 4932.60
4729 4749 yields 4741.07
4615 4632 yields 4631.01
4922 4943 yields 4932.60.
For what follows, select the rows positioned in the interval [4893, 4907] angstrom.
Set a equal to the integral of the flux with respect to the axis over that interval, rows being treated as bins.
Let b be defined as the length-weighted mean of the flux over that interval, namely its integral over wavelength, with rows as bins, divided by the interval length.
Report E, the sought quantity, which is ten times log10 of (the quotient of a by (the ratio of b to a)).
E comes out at 36.0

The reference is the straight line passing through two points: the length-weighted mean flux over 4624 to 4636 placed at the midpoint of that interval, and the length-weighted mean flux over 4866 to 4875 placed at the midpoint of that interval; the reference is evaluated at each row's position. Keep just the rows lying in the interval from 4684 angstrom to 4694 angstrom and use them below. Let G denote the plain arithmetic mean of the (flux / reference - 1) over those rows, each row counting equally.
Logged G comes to -0.02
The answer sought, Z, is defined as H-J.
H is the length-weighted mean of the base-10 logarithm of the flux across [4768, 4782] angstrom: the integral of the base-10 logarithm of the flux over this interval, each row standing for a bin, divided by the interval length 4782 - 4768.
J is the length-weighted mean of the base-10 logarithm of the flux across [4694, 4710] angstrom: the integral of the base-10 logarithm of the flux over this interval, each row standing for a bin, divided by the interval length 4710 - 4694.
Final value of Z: -0.04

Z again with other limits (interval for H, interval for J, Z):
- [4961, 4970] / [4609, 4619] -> -0.04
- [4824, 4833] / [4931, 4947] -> -0.03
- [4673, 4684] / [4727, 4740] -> 0.02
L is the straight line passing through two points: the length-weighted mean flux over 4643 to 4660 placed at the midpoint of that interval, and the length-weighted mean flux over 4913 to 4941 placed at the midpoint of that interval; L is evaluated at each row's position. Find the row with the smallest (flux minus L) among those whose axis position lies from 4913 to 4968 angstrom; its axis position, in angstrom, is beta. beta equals 4923.52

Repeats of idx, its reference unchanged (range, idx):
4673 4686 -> -0.05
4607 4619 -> -0.05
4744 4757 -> -0.02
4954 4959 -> 0.03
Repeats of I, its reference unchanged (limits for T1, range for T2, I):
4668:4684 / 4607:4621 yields 0.73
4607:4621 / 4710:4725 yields 0.76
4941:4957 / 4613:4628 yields 0.70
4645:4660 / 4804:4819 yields 0.79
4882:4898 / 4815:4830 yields 0.77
